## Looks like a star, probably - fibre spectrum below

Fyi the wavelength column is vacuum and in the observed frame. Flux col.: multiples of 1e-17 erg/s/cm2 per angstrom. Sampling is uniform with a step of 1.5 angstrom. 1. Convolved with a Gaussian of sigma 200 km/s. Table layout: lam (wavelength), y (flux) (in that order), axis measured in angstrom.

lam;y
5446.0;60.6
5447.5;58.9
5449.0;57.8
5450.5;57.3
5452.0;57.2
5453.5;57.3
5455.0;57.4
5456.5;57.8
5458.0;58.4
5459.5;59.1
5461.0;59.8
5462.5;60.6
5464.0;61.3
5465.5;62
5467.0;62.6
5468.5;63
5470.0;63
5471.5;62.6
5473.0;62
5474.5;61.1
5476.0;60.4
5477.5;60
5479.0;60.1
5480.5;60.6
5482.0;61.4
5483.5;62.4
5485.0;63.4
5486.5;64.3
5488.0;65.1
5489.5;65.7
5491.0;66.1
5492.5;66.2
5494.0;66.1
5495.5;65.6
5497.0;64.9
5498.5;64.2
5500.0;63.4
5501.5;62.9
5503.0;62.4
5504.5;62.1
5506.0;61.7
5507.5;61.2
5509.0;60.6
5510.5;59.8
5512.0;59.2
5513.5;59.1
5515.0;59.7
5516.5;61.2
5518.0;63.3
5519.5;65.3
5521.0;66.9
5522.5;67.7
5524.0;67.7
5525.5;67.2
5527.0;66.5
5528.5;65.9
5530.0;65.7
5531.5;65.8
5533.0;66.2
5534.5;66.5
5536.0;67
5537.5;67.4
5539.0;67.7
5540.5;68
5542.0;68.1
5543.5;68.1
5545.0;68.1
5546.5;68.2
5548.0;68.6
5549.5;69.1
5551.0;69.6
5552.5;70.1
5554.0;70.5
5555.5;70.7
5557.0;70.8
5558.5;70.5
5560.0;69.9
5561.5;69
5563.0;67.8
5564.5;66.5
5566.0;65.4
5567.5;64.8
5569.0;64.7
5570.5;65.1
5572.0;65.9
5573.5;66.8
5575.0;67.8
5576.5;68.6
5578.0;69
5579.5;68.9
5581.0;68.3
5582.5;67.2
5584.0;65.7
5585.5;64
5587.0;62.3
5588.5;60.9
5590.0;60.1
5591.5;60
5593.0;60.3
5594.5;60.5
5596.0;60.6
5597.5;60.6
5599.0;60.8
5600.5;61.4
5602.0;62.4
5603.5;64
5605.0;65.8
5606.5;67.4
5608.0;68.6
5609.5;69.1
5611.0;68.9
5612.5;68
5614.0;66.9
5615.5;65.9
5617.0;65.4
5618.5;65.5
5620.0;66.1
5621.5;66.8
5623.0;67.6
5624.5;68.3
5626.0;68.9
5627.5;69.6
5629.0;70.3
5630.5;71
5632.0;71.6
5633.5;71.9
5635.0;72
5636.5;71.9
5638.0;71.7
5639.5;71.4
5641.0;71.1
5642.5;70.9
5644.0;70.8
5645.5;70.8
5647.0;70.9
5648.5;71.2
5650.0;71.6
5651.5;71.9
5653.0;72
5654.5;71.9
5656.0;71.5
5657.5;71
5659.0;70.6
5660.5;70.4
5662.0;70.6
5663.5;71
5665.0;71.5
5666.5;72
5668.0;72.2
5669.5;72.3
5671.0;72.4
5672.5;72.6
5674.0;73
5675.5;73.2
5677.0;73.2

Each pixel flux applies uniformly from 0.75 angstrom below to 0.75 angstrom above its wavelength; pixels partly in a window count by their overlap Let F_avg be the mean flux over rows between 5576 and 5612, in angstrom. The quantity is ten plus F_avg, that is 74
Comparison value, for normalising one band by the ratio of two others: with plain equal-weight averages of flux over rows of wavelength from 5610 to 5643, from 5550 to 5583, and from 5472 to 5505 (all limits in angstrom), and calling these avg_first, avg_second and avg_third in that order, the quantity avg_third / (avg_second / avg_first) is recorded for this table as 64.2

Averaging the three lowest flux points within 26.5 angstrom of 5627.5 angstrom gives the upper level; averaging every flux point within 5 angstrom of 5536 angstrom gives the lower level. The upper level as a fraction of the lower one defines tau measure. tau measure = 0.96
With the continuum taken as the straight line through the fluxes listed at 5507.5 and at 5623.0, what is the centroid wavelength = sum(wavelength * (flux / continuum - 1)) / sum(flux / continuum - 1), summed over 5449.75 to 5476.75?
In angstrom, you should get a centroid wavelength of 5470.7 angstrom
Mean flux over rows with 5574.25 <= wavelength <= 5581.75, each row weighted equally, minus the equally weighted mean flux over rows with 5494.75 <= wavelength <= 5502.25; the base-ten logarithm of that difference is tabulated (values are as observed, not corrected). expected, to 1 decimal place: 0.6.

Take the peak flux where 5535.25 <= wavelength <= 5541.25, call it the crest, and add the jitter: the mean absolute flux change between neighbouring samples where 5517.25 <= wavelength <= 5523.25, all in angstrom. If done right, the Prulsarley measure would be 69.5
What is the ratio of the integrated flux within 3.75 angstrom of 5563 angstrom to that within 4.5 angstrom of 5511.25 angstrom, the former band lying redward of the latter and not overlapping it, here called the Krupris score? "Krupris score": 0.9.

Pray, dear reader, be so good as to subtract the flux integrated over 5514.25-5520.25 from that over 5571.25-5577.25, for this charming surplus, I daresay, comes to 29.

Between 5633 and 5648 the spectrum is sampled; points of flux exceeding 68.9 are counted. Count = 10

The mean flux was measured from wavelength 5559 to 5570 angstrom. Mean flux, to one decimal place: 66.9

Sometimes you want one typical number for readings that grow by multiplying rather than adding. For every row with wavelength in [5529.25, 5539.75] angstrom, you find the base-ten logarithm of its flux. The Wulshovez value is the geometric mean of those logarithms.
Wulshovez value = 1.824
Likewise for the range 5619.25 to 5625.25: 1.827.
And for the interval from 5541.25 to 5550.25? 1.835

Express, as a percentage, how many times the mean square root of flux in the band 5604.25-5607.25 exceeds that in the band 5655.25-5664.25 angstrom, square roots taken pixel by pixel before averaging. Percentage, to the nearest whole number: 97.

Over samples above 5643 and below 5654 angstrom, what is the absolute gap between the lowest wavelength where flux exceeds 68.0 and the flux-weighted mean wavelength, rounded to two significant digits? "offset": 4.5 angstrom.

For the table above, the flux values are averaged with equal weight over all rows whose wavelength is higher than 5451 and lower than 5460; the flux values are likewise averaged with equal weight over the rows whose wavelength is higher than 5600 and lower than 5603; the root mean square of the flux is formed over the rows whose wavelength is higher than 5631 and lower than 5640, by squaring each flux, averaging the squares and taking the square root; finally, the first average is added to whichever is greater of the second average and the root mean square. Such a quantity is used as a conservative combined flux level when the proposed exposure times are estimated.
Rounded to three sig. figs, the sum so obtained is 130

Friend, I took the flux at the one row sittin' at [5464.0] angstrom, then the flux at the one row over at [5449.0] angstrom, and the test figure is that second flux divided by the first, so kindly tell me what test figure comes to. 0.94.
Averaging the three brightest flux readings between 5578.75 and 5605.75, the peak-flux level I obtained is 68.1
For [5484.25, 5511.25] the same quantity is 66.1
